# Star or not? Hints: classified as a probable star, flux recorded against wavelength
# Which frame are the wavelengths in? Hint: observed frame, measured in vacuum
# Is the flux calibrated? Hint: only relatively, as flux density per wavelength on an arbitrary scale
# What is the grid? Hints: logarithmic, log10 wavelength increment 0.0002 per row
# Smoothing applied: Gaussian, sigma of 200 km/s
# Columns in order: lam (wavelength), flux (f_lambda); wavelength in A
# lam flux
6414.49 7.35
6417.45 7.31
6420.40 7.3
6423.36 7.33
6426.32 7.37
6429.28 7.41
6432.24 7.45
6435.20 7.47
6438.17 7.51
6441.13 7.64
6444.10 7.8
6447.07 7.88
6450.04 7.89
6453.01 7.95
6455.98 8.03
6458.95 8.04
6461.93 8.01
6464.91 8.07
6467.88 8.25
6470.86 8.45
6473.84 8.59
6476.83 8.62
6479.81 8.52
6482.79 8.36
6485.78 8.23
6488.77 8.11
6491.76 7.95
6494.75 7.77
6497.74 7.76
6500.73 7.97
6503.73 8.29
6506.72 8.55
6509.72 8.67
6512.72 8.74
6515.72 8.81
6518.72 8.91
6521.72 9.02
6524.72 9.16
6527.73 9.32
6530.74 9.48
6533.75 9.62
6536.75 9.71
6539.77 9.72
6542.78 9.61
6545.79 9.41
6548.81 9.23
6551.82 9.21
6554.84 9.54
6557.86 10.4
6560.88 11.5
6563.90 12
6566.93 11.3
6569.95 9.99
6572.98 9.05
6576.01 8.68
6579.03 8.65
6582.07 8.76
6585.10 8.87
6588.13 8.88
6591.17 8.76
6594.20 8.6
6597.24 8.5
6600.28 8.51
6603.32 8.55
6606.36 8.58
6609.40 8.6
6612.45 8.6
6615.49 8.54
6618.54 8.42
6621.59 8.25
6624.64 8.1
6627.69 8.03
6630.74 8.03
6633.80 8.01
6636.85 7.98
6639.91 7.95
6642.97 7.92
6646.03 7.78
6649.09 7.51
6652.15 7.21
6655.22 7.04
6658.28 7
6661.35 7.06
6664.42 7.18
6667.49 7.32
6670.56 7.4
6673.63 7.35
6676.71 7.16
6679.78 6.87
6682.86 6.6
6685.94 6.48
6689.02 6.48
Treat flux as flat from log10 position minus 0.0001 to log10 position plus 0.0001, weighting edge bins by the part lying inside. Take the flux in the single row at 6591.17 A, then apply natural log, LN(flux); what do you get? 2.17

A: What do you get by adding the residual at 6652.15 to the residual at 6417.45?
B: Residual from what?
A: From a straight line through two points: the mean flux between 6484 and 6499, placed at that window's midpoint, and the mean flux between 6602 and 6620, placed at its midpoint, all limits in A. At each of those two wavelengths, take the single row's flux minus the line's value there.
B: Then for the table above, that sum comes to -1.8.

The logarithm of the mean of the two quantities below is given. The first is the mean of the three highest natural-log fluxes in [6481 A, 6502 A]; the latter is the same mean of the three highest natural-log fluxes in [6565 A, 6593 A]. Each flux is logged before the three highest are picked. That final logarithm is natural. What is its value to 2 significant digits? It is 0.79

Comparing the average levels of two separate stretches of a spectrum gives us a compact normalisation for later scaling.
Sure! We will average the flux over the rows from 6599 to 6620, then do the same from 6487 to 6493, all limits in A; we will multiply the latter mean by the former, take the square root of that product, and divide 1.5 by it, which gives 0.181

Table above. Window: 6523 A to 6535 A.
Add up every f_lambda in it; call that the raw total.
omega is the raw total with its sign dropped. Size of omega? 38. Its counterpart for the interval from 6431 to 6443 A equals 30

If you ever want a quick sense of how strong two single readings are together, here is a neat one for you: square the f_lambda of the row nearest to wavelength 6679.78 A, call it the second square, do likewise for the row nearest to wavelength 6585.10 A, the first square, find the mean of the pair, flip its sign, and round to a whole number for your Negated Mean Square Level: -63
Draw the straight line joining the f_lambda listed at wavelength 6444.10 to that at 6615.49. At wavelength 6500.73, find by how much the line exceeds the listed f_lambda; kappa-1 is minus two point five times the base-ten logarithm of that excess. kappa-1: 2.8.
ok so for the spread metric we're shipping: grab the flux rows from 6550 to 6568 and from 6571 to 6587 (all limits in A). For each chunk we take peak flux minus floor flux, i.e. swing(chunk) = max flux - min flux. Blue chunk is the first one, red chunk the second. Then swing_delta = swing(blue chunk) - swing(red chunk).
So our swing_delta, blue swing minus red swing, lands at 2.4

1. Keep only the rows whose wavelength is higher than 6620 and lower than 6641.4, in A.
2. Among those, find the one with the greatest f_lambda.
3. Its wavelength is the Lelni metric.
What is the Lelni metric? 6621.59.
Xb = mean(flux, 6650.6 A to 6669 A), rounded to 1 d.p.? 7.1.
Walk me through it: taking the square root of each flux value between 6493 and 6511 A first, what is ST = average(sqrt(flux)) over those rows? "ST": 2.86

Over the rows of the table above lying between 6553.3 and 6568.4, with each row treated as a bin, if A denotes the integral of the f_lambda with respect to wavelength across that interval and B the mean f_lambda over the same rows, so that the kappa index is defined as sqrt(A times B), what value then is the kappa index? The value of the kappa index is 43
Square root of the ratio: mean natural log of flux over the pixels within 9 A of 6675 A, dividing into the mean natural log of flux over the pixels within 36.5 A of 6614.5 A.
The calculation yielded 1.04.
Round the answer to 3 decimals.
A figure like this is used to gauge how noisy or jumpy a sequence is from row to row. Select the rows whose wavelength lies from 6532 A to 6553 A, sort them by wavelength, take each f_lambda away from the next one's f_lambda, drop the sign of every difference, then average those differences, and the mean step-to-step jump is 0.102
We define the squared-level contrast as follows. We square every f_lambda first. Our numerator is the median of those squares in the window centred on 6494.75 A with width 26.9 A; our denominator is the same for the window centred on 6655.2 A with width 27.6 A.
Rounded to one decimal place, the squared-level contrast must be 1.3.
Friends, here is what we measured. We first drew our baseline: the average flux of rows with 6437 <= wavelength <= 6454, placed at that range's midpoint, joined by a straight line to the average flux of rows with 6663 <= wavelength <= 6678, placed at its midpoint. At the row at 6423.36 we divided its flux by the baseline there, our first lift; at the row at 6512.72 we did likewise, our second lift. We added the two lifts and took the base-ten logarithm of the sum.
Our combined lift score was 0.32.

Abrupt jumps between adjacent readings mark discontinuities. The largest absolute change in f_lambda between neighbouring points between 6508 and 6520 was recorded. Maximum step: 0.10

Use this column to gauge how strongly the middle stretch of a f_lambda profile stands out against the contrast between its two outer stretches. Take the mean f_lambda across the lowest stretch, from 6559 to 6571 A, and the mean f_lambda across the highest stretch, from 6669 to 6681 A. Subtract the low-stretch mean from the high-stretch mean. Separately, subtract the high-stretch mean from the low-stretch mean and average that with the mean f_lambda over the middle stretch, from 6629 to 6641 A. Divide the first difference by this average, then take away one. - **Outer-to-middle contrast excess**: -1.7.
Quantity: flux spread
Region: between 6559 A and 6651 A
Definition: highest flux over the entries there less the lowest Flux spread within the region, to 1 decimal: 4.5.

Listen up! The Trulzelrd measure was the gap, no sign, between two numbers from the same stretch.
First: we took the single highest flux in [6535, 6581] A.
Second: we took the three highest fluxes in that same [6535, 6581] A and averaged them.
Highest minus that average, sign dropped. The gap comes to 0.40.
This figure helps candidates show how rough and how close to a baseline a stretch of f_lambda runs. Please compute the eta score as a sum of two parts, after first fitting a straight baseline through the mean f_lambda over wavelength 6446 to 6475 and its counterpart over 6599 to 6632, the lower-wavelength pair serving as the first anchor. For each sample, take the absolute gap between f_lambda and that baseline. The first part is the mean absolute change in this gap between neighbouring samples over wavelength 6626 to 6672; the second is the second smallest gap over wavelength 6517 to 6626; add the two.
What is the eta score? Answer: 0.25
